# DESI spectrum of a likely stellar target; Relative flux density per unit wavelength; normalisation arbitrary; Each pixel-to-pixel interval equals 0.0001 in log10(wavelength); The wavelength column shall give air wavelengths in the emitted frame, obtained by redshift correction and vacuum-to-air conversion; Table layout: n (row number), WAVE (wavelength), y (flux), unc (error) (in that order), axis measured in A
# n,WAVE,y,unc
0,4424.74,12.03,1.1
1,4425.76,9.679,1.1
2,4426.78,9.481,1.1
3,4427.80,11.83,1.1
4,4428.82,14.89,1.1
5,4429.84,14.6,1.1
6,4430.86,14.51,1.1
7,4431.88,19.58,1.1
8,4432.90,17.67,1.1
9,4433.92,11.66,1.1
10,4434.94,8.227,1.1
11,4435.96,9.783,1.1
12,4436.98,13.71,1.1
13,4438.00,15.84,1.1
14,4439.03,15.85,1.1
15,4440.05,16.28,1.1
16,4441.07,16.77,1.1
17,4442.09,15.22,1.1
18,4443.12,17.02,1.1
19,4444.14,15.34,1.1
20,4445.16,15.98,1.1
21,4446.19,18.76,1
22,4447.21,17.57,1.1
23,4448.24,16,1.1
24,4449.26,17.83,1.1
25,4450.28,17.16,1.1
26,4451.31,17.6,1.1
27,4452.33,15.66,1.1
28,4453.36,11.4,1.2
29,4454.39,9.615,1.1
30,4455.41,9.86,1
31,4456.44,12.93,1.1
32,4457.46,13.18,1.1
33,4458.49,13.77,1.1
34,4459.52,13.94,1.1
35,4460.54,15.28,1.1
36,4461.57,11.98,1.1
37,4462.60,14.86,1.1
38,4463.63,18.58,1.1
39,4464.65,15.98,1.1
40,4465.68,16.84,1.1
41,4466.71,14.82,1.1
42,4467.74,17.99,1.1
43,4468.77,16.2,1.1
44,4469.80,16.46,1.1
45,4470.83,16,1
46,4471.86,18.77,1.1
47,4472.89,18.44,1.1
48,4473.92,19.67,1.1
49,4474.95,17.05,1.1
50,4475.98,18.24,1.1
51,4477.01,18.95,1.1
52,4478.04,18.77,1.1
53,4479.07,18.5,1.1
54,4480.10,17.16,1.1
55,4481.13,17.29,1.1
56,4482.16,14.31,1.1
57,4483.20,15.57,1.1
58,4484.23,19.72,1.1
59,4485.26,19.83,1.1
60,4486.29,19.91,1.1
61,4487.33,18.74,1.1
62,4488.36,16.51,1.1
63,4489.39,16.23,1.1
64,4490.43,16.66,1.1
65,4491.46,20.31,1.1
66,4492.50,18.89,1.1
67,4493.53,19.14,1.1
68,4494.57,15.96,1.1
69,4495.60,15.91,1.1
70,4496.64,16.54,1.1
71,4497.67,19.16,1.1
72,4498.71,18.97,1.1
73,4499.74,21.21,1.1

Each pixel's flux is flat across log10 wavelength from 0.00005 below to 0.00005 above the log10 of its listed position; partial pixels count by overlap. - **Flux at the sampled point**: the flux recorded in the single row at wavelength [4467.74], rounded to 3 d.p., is 17.990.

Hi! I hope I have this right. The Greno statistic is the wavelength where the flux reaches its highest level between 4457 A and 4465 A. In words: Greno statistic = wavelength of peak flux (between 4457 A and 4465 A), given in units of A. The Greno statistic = 4463.63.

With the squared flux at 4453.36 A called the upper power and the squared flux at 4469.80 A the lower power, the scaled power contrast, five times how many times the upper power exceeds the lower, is 2.4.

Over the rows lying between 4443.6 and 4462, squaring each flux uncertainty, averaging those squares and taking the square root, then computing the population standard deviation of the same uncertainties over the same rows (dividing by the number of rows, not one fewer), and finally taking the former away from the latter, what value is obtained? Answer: -1.05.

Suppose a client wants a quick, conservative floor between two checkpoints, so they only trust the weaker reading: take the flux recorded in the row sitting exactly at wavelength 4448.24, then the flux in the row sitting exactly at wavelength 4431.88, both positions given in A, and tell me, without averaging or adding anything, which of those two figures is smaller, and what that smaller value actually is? 16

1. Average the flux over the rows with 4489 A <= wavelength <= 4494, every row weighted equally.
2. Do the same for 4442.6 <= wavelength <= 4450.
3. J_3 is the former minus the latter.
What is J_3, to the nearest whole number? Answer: 1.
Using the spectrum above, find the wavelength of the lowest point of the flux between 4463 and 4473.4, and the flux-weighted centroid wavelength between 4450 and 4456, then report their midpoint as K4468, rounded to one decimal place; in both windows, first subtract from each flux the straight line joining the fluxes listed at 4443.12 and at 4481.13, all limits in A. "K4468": 4460.6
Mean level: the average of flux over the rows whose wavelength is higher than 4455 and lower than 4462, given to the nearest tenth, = 13.0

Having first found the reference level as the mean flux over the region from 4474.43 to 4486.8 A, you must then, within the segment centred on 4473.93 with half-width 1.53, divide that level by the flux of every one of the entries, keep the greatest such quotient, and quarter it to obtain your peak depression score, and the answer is 0.263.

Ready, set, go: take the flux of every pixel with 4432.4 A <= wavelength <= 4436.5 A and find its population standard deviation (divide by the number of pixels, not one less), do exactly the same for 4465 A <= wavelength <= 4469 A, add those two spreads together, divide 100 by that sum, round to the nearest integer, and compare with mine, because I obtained 21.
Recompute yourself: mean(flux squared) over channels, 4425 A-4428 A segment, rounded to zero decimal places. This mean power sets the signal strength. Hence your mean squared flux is 108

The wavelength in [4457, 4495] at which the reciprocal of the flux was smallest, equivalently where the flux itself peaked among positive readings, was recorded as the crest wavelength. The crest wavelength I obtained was 4491.46 A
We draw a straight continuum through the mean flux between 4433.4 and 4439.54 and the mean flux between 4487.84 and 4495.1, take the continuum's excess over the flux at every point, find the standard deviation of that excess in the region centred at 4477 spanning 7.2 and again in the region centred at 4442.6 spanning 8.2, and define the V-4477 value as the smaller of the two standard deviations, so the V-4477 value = 1.0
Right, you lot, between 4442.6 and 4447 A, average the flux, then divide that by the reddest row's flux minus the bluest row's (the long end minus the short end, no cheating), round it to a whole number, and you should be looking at 10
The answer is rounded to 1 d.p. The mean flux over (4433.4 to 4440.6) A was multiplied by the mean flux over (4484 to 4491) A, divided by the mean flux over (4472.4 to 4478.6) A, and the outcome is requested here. 12.8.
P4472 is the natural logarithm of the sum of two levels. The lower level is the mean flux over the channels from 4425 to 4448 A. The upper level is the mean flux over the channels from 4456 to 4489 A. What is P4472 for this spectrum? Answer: 3.444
